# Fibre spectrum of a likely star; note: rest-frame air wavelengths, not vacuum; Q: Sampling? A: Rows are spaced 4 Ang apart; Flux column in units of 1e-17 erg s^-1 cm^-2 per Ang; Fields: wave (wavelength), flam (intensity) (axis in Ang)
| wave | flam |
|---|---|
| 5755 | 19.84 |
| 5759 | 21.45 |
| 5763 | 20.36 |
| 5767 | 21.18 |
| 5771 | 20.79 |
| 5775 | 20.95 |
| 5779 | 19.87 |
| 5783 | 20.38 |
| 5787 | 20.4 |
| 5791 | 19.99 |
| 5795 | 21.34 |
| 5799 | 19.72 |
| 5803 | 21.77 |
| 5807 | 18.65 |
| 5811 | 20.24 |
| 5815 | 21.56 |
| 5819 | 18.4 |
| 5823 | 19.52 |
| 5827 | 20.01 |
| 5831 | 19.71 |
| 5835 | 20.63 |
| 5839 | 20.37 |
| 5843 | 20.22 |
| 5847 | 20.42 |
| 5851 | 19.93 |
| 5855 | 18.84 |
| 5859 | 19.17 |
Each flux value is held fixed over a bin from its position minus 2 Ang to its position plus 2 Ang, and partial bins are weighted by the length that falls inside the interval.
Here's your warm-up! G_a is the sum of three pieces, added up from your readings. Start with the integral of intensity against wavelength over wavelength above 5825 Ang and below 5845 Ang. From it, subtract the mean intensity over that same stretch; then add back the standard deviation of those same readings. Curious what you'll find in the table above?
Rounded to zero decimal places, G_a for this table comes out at 384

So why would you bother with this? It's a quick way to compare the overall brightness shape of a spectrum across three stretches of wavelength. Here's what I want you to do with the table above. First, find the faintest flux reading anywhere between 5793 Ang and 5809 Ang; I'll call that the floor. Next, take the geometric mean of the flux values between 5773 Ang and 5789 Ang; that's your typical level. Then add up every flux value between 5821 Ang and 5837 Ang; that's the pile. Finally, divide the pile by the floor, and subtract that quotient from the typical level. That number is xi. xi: 16.1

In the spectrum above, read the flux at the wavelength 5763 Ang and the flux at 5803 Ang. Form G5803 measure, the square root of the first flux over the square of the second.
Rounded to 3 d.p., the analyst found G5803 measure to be 0.207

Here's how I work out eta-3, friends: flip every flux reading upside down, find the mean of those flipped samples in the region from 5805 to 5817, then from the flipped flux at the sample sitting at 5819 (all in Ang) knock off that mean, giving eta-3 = 0.005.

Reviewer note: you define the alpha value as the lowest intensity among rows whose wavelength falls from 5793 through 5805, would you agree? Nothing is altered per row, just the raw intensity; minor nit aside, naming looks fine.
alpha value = 19.72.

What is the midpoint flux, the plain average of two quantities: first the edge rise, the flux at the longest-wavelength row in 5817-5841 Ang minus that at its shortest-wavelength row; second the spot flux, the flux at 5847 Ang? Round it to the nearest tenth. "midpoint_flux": 11.2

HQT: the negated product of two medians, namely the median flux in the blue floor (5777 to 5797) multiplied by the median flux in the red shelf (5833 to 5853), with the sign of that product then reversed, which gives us -415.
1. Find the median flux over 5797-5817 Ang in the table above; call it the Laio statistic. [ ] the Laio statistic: 20.2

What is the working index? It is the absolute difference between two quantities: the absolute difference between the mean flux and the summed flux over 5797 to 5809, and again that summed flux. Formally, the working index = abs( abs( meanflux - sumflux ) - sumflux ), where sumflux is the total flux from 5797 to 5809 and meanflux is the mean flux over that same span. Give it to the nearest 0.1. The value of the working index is 20.0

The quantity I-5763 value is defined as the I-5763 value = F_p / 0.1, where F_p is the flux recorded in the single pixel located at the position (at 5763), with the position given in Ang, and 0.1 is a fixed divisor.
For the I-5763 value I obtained 204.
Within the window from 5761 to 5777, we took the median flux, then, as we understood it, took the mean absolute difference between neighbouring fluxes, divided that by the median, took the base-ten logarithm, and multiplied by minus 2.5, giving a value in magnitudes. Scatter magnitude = 4.15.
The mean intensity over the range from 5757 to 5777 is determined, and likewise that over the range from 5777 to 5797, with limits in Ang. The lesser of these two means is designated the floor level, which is 20.4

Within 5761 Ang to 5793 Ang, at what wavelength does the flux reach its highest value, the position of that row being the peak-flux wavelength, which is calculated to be 5767 Ang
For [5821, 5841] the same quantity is 5835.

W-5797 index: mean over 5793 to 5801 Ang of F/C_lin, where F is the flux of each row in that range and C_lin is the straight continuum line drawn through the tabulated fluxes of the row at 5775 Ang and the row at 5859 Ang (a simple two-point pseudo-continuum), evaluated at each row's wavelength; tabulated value 1.00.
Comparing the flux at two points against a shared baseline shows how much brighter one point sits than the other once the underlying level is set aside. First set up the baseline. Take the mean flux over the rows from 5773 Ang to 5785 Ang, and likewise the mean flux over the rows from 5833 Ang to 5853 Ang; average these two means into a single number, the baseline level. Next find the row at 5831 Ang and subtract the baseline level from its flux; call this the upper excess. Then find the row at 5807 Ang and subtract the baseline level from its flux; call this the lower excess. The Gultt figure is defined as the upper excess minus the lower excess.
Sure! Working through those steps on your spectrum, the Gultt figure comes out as 1.1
